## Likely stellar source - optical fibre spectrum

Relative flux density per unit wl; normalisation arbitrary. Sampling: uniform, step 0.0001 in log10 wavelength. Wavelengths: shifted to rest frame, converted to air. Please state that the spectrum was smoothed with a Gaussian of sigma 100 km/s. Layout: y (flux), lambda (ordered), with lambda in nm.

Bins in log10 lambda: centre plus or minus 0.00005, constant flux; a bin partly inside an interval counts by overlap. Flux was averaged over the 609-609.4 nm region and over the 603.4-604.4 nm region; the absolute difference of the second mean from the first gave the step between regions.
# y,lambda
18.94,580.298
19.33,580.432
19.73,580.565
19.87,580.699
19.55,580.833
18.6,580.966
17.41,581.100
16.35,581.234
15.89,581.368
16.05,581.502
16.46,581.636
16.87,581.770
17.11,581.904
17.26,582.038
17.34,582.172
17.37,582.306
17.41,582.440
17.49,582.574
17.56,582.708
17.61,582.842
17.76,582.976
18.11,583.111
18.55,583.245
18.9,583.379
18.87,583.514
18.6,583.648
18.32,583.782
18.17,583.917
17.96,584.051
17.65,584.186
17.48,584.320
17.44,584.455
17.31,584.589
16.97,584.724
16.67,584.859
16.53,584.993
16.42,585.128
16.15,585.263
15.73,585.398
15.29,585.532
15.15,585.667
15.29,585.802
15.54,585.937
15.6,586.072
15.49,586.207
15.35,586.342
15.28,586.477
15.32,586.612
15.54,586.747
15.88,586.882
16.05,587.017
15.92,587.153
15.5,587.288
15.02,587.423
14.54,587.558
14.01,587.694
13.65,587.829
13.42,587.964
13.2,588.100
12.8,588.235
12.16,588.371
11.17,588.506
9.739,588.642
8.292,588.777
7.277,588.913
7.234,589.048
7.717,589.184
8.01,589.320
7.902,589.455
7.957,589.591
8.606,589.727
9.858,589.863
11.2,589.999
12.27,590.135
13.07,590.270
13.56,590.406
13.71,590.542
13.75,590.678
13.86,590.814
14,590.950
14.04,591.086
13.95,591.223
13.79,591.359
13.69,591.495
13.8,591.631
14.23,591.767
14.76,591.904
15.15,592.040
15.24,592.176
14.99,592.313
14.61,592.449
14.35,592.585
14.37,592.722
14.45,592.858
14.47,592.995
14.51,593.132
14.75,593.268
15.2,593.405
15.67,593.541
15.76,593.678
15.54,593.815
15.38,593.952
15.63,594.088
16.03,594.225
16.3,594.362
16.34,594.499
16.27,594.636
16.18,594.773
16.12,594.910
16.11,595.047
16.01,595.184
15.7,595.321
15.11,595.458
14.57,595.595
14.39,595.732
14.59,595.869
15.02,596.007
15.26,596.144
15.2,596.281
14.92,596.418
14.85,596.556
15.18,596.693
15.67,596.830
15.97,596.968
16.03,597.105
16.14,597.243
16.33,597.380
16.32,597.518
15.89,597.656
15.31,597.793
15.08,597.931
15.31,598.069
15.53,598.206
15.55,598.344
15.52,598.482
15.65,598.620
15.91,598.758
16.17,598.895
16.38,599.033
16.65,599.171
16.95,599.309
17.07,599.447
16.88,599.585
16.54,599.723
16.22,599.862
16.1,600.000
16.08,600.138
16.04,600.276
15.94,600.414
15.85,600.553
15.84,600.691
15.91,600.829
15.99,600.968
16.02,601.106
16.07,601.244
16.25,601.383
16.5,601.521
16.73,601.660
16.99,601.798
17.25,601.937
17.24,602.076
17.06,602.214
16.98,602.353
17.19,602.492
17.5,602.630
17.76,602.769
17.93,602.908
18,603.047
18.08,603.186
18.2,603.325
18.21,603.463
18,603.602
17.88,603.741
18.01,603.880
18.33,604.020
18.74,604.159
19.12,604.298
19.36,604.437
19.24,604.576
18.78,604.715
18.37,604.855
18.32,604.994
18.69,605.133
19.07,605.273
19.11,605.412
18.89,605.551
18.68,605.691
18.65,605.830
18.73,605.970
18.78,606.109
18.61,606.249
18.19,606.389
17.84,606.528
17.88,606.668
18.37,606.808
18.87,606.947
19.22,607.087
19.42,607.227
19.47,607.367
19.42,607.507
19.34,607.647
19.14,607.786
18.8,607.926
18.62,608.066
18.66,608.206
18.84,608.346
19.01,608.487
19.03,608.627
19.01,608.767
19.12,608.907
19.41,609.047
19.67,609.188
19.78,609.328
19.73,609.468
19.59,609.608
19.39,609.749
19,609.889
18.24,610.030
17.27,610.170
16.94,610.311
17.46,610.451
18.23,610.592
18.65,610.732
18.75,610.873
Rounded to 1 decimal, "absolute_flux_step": 1.3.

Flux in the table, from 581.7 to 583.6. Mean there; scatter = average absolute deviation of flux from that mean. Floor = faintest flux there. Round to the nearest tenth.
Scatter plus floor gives 17.4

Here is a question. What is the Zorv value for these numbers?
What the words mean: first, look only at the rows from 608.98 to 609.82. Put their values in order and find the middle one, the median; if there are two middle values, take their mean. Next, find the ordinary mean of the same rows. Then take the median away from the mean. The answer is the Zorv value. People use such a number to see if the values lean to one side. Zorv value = -0.035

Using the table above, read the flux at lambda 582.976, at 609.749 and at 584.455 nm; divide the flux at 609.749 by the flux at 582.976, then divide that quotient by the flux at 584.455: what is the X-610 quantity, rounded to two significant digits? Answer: 0.063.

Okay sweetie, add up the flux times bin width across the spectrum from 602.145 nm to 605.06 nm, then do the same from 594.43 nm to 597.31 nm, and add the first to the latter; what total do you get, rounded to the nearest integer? 98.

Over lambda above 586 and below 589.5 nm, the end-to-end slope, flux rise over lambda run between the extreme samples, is -2.3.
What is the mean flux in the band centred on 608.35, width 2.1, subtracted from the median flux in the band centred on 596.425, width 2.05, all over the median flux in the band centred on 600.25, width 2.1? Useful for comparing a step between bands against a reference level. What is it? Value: -0.25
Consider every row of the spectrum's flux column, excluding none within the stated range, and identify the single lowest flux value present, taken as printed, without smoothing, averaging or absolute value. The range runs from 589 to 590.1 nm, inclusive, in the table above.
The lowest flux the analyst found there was 7.234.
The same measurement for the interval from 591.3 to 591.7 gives 13.69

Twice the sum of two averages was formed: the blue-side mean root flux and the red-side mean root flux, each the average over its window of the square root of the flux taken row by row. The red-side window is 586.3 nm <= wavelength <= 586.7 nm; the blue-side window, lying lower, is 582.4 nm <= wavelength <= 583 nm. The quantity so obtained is 16.2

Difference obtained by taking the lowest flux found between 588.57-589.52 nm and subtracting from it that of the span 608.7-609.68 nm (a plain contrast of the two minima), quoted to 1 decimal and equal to -11.8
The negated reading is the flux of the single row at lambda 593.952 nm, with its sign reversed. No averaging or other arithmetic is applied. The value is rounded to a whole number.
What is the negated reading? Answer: -15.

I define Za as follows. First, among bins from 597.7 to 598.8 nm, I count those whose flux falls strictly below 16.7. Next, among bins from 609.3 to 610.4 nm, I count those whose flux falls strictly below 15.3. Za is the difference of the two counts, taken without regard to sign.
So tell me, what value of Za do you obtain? 8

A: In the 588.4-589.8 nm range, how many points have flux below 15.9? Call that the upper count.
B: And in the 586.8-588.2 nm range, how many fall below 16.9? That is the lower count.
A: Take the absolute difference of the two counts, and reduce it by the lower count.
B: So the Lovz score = -10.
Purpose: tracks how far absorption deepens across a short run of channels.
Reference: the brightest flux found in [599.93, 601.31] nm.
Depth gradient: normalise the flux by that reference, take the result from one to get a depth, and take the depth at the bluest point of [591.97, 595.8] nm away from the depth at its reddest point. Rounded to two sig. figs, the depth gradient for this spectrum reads 0.047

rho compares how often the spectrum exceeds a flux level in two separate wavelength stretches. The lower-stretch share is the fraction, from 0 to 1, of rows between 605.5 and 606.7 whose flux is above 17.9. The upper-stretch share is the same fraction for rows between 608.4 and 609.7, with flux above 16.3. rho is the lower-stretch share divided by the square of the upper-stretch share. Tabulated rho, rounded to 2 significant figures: 0.78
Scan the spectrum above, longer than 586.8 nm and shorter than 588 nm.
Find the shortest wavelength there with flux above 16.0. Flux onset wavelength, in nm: 587.017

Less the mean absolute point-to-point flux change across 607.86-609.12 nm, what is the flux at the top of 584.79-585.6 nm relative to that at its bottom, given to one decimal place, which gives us -1.5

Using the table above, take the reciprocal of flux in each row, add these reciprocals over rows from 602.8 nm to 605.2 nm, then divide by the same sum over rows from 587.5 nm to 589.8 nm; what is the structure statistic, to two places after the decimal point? 0.53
